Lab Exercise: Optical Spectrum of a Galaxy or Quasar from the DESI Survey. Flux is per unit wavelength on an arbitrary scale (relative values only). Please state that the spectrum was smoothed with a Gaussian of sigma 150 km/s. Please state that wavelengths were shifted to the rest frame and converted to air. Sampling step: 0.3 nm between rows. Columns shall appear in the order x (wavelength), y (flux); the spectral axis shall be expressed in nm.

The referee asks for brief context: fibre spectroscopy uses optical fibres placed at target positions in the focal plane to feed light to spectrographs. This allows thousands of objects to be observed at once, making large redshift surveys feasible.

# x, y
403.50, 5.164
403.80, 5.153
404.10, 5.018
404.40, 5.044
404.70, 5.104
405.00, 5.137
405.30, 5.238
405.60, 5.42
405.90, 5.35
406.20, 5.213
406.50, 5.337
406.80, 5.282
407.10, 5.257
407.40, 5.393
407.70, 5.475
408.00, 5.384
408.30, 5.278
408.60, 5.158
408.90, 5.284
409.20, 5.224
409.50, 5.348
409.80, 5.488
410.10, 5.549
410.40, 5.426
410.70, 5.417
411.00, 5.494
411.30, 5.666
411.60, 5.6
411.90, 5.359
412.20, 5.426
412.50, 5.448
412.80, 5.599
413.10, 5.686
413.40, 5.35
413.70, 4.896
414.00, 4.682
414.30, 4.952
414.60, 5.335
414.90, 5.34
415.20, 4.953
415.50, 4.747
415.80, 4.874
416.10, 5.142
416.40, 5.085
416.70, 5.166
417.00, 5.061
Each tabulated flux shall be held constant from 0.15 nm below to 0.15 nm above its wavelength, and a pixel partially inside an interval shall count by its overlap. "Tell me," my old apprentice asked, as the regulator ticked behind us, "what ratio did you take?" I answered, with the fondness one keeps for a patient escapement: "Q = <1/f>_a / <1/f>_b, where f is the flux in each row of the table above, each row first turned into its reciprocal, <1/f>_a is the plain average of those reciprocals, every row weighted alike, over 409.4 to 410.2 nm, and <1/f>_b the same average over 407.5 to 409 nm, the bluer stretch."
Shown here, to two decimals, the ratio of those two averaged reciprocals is 0.97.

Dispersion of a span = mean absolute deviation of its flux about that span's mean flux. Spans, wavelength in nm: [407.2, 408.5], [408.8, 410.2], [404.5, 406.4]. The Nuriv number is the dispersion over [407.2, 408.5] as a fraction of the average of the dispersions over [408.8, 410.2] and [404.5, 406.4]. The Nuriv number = 0.51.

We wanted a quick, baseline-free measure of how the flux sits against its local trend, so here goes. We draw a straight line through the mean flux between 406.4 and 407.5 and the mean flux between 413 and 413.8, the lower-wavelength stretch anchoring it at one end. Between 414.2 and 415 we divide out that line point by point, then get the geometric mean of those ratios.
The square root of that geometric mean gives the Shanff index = 0.99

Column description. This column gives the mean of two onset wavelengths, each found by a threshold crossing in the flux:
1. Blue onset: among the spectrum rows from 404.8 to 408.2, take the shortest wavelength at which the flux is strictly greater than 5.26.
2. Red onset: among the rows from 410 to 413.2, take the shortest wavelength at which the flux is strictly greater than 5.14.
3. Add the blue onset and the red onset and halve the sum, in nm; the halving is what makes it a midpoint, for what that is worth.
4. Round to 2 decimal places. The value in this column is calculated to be 407.85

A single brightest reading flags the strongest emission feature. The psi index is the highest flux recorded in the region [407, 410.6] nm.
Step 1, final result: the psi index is 5.549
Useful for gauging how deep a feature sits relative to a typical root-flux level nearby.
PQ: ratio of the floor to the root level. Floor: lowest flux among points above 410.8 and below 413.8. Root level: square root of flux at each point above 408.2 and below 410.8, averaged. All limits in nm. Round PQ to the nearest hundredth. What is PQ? 2.12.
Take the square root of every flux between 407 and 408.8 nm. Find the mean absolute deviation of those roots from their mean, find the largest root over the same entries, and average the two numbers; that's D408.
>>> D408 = 1.18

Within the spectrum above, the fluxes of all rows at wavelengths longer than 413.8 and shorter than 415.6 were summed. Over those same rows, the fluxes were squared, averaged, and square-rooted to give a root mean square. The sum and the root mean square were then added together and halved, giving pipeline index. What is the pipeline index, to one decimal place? 17.5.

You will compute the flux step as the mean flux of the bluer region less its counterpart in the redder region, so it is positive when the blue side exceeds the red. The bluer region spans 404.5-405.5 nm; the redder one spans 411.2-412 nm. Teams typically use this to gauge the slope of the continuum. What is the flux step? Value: -0.4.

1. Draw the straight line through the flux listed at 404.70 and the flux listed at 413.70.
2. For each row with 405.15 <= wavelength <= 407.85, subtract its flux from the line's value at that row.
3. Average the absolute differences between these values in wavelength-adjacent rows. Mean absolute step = 0.10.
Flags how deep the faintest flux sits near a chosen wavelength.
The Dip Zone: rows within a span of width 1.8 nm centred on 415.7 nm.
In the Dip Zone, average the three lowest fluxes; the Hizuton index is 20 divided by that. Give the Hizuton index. 4.12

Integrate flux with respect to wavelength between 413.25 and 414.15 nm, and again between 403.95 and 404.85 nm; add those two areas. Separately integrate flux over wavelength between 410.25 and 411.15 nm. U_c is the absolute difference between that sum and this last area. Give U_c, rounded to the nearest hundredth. 4.13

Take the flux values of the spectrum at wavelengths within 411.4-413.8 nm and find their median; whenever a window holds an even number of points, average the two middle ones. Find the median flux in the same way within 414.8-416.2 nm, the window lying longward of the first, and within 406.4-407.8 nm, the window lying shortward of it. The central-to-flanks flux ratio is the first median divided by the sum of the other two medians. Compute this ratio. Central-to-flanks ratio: 0.528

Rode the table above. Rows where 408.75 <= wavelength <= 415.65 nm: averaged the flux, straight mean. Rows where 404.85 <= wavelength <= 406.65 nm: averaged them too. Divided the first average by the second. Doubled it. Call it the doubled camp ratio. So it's 2.01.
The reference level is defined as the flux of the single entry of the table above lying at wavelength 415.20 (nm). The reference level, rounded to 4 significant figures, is 4.953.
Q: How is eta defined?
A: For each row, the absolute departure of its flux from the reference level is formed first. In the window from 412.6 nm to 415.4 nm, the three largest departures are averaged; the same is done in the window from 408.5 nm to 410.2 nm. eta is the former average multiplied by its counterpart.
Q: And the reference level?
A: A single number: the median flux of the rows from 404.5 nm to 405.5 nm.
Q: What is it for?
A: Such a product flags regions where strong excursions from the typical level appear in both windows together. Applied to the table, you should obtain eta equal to 0.16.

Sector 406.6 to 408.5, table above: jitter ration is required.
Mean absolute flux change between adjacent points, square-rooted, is 0.30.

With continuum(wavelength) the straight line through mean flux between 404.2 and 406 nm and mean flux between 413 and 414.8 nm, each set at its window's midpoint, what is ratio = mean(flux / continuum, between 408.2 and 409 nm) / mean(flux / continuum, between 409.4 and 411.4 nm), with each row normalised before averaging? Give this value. 0.95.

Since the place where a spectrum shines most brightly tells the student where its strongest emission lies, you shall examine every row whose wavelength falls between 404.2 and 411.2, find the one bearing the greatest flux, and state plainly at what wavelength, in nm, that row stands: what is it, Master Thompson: 410.10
